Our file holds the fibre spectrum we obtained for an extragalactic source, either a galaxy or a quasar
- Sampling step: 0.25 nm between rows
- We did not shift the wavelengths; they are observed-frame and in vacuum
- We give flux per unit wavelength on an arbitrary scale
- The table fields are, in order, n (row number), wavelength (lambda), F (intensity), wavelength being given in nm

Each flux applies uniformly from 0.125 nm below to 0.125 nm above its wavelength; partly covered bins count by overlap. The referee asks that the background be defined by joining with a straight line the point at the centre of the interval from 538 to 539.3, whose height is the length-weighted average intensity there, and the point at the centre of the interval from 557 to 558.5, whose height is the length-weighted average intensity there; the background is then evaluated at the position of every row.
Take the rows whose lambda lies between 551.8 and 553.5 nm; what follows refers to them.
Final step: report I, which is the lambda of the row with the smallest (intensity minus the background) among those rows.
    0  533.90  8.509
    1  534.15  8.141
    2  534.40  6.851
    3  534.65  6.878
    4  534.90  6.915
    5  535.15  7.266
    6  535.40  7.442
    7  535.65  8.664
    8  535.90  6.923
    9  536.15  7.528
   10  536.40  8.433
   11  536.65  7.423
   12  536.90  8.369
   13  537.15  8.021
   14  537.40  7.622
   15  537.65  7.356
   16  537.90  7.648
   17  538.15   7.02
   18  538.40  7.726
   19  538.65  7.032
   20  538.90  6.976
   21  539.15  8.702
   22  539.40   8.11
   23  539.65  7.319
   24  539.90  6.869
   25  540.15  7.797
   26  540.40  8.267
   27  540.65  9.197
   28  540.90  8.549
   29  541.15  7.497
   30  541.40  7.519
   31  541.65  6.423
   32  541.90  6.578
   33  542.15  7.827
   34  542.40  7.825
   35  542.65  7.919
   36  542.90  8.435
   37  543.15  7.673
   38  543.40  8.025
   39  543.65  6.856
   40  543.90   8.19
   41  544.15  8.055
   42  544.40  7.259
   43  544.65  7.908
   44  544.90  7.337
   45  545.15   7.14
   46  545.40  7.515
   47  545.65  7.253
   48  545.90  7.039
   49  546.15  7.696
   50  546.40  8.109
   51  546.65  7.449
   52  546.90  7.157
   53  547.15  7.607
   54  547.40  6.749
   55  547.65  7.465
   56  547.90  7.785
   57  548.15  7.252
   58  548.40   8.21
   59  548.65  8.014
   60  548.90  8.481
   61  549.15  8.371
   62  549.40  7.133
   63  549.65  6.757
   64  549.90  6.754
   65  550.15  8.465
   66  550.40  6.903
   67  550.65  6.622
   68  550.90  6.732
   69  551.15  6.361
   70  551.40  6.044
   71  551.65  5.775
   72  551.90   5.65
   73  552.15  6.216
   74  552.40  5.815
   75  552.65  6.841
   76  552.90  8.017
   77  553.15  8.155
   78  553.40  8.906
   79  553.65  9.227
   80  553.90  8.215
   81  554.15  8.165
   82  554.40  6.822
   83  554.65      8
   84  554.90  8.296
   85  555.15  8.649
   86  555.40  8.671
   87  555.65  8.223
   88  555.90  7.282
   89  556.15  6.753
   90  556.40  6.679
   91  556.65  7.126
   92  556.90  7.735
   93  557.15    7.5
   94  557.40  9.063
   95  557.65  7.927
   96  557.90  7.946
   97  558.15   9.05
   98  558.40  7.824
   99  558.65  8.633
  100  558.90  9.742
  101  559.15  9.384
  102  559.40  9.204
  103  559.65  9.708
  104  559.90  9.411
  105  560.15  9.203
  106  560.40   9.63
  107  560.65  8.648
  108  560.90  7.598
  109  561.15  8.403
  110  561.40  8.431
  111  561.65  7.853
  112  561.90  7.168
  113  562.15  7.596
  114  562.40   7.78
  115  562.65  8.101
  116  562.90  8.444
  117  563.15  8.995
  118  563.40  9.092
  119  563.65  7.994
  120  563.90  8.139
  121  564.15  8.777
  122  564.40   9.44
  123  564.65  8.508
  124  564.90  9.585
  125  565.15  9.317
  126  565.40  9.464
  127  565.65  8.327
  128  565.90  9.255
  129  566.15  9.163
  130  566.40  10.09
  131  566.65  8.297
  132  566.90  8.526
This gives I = 551.90 nm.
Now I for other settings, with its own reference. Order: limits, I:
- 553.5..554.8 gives 554.40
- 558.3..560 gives 558.40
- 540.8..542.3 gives 541.65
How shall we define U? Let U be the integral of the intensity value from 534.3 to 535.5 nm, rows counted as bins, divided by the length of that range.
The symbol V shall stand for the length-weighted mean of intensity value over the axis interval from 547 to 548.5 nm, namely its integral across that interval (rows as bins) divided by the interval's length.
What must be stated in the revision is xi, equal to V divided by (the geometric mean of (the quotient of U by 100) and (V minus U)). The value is 43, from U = 7.1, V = 7.5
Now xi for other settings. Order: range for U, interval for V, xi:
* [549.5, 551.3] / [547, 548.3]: 42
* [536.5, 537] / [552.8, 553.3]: 60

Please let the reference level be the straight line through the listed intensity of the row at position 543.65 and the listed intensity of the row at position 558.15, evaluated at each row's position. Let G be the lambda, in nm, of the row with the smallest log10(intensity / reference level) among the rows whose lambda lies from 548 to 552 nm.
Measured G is 551.90 nm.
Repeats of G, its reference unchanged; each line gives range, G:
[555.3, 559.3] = 556.40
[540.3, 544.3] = 541.65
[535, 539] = 538.90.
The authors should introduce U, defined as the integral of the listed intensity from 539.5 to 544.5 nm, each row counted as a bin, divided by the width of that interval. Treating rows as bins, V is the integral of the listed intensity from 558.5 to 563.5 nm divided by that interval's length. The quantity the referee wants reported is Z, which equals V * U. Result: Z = 67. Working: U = 7.71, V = 8.6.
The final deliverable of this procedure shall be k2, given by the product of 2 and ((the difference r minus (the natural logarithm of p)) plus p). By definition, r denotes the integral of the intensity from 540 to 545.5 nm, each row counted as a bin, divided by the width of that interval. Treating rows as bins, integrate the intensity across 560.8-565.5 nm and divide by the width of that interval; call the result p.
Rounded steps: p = 8.5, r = 7.71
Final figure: 28.1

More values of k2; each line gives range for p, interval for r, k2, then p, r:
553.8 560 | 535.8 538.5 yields 27.6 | 8.2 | 7.65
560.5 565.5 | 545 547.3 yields 27.5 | 8.5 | 7.43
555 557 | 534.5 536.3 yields 26.0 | 7.6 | 7.38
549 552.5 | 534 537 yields 24.7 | 6.7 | 7.57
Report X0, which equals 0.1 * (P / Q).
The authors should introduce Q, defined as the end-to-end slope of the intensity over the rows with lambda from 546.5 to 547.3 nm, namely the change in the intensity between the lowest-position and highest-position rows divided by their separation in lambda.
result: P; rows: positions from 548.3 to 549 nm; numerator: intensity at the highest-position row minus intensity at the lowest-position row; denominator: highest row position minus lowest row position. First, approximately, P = 0.5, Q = 0.3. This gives 0.17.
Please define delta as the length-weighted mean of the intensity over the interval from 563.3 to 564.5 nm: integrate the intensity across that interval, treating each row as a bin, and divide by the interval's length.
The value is 8.66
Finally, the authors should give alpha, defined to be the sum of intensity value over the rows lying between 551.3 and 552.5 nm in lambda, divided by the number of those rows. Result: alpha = 5.9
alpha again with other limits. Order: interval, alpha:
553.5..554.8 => 8.1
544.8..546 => 7.3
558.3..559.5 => 9.0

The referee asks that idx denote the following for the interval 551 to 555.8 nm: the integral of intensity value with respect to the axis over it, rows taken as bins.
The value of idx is 35.9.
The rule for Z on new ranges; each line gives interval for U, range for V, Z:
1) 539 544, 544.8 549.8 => 58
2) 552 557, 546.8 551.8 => 55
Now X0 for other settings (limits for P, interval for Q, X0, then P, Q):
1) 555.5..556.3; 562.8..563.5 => -0.23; -2.9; 1.3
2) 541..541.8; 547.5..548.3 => 0.50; -2.1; -0.4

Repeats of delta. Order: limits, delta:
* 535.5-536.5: 7.86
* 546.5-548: 7.37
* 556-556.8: 6.89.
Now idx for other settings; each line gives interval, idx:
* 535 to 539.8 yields 36.7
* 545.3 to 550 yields 35.3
